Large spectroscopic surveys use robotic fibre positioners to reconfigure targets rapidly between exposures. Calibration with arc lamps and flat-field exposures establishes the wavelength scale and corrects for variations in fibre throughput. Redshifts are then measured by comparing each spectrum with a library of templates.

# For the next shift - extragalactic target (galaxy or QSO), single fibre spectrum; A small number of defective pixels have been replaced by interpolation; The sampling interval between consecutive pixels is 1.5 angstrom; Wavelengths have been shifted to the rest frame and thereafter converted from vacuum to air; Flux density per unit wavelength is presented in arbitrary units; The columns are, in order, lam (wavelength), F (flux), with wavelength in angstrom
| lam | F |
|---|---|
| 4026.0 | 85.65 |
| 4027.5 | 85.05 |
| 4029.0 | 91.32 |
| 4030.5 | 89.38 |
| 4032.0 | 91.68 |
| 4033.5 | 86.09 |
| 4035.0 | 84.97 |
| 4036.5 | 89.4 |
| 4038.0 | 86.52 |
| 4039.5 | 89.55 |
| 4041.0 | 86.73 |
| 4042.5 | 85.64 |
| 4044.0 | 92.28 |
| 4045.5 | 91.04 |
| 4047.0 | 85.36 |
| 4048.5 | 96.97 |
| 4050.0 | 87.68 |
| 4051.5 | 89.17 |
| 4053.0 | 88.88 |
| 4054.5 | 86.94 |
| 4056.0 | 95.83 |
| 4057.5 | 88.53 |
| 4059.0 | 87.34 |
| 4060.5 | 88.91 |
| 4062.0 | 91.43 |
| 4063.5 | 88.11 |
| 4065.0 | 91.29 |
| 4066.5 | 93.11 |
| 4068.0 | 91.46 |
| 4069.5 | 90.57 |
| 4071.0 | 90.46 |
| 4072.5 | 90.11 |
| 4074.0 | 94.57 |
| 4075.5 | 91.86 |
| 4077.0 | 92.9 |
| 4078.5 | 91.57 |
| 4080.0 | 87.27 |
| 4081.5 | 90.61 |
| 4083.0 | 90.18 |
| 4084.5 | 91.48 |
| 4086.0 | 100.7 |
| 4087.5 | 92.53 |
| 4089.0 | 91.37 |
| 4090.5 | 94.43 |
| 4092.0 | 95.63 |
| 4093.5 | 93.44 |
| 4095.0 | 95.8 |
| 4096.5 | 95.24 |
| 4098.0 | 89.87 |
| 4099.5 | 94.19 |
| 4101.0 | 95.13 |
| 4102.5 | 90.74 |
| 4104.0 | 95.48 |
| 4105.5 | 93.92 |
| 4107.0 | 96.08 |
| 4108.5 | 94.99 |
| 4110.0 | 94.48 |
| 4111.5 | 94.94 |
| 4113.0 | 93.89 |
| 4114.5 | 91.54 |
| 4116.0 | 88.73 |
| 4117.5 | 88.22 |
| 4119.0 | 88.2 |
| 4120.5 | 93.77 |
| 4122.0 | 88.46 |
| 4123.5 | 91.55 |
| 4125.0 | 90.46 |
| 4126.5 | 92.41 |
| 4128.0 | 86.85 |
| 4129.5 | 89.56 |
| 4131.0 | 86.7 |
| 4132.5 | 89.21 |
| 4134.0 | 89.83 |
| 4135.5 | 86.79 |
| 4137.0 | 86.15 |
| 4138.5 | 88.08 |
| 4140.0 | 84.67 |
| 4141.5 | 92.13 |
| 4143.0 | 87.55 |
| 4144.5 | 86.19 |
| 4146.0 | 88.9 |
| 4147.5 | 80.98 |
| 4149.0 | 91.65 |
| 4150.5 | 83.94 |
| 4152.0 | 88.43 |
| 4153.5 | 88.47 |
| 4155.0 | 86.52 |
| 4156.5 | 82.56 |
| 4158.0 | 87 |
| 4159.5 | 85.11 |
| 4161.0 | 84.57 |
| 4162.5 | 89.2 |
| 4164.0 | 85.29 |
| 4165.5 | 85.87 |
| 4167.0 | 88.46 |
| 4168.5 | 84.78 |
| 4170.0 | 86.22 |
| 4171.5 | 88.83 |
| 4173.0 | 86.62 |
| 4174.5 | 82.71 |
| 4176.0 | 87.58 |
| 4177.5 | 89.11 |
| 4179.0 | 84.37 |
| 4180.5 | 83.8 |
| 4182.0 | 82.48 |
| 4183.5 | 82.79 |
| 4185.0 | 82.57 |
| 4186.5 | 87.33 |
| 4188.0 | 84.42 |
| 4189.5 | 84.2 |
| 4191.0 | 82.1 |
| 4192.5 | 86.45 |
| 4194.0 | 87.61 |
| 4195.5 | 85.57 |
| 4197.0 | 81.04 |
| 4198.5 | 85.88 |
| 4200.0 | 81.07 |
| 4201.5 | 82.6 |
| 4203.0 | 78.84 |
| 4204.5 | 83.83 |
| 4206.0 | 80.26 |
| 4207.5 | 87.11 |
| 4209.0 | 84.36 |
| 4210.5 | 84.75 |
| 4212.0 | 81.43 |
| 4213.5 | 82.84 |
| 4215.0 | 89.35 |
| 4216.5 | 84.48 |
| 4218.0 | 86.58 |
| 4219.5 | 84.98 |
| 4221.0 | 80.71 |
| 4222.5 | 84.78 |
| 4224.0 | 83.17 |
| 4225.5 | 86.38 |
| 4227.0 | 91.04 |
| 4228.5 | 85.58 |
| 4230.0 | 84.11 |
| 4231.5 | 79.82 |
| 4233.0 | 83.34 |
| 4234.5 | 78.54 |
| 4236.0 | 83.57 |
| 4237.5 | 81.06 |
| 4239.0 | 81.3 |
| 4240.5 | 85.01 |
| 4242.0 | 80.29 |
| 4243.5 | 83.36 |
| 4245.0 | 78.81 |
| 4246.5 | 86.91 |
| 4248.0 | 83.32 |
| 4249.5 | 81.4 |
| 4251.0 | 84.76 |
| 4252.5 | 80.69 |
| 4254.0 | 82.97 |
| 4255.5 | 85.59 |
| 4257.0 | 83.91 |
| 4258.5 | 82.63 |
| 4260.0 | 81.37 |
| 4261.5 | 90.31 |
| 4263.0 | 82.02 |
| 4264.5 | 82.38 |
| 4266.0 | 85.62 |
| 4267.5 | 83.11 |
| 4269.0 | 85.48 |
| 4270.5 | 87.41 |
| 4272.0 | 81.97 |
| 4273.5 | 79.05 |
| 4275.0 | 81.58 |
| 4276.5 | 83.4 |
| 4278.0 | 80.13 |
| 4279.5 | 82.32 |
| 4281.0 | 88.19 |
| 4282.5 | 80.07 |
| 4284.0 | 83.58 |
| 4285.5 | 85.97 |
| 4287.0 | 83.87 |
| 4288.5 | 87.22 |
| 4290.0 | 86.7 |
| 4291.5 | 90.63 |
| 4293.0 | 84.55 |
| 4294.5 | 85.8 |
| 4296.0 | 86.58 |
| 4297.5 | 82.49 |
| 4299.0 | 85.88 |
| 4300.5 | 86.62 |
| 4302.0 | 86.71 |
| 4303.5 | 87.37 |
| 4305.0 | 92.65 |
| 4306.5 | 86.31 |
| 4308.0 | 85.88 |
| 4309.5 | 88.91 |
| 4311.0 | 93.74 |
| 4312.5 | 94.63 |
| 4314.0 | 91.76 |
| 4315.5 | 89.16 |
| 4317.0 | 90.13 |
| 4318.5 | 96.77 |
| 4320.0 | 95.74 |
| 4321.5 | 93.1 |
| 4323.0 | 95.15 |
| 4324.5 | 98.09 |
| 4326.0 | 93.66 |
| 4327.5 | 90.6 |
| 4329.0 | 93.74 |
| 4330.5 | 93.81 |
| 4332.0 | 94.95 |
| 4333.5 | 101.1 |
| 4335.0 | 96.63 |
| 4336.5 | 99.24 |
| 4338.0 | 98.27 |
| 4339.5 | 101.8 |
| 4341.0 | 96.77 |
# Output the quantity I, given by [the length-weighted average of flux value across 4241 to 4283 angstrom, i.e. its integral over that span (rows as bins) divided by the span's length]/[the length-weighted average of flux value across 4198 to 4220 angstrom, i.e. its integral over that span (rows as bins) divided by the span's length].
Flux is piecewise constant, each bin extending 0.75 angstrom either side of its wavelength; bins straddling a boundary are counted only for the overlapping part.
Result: 0.99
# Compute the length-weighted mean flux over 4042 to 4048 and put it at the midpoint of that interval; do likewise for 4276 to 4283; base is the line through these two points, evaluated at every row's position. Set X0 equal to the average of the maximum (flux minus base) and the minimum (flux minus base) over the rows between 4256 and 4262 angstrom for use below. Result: 2.4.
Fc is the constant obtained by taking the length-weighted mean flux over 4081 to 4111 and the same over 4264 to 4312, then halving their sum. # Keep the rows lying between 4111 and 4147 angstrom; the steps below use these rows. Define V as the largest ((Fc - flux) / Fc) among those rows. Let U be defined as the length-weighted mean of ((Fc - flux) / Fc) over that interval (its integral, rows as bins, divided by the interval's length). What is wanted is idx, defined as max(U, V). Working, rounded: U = 0.00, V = 0.056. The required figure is 0.06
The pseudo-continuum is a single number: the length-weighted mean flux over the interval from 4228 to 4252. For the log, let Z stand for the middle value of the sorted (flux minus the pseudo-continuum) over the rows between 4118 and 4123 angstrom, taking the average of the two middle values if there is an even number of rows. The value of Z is 6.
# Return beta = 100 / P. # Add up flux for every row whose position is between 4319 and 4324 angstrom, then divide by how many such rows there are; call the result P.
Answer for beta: 1.06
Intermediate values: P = 95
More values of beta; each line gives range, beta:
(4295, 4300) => 1.18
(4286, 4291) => 1.16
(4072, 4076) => 1.08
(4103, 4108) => 1.05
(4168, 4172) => 1.15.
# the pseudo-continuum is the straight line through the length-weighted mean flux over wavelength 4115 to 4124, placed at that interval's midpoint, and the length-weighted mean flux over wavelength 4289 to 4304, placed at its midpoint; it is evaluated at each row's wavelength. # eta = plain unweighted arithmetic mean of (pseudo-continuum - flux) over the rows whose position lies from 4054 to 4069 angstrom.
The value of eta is 0.7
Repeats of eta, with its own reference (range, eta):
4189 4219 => 4.1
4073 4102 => -2.6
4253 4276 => 3.3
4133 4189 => 2.7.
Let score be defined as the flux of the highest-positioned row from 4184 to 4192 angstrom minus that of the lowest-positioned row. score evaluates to -0.5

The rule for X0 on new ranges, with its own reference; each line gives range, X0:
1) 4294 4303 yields 2.2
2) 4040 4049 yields 2.2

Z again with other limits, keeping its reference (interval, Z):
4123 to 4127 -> 9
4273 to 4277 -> -1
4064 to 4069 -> 9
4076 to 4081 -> 9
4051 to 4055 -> 6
